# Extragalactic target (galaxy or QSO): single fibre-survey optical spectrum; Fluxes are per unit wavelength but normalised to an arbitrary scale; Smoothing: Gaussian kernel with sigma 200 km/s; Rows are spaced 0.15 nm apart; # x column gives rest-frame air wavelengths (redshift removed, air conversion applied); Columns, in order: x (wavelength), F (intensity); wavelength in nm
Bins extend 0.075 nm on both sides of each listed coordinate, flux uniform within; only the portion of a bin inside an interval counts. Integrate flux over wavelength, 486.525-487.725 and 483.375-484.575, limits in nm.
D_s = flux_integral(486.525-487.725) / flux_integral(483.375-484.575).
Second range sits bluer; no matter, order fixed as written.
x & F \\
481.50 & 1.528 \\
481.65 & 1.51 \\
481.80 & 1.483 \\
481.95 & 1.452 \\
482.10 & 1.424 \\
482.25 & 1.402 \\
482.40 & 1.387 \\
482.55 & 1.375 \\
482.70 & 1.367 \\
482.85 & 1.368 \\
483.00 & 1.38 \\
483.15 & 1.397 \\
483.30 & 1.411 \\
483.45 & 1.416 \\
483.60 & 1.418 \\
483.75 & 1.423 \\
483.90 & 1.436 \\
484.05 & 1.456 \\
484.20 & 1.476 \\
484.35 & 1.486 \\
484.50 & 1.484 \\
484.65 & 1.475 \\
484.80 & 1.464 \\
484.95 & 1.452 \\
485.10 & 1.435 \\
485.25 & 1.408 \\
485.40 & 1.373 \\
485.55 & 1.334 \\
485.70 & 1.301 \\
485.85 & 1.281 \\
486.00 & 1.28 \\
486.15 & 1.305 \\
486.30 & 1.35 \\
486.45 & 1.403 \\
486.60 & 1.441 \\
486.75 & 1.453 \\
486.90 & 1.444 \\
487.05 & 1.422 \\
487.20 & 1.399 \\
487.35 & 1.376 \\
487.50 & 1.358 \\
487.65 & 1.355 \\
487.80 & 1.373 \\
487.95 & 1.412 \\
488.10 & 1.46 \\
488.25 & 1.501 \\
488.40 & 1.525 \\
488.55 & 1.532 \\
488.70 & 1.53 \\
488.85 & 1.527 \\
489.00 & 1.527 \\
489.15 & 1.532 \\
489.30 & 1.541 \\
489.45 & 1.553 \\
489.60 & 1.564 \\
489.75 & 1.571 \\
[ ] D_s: 0.97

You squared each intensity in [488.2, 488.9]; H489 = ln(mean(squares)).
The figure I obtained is 0.84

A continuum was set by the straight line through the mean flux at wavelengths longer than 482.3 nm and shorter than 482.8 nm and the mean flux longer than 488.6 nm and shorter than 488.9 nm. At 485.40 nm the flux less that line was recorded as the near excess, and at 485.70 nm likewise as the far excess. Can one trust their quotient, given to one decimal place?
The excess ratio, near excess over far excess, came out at 0.5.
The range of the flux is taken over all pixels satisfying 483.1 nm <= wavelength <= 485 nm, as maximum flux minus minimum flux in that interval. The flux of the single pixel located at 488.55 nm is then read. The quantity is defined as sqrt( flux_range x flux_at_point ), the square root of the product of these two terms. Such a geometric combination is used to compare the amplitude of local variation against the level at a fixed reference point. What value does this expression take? 0.37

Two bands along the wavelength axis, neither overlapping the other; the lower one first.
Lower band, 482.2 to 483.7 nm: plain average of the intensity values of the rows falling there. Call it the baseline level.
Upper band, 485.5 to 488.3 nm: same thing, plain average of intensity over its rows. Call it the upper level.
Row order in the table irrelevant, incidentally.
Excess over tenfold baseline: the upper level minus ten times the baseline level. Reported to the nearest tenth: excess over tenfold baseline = -12.5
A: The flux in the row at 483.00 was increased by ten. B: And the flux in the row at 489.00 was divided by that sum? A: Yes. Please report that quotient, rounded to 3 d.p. 0.134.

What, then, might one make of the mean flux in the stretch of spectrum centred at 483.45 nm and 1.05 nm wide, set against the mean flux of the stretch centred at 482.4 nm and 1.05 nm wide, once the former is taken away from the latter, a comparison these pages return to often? -0.02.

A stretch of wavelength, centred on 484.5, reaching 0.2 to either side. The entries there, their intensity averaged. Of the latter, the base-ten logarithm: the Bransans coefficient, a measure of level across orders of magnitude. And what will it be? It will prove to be 0.171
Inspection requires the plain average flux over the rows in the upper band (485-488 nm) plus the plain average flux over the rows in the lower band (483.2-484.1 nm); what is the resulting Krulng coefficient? 2.80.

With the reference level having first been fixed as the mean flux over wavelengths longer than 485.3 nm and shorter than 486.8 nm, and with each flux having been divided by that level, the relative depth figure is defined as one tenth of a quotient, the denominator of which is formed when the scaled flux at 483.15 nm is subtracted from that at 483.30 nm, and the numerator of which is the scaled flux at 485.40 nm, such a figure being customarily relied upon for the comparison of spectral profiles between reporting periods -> 10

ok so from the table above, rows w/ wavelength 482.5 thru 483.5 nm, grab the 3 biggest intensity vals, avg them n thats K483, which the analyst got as 1.41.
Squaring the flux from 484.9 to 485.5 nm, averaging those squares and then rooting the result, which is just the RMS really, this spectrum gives 1.42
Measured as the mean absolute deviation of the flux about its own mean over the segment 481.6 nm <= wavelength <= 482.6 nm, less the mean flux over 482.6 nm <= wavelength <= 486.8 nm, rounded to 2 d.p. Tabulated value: -1.36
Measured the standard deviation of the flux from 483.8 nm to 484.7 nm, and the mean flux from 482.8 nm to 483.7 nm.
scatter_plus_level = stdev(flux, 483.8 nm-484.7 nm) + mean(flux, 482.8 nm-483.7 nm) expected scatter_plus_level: 1.42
